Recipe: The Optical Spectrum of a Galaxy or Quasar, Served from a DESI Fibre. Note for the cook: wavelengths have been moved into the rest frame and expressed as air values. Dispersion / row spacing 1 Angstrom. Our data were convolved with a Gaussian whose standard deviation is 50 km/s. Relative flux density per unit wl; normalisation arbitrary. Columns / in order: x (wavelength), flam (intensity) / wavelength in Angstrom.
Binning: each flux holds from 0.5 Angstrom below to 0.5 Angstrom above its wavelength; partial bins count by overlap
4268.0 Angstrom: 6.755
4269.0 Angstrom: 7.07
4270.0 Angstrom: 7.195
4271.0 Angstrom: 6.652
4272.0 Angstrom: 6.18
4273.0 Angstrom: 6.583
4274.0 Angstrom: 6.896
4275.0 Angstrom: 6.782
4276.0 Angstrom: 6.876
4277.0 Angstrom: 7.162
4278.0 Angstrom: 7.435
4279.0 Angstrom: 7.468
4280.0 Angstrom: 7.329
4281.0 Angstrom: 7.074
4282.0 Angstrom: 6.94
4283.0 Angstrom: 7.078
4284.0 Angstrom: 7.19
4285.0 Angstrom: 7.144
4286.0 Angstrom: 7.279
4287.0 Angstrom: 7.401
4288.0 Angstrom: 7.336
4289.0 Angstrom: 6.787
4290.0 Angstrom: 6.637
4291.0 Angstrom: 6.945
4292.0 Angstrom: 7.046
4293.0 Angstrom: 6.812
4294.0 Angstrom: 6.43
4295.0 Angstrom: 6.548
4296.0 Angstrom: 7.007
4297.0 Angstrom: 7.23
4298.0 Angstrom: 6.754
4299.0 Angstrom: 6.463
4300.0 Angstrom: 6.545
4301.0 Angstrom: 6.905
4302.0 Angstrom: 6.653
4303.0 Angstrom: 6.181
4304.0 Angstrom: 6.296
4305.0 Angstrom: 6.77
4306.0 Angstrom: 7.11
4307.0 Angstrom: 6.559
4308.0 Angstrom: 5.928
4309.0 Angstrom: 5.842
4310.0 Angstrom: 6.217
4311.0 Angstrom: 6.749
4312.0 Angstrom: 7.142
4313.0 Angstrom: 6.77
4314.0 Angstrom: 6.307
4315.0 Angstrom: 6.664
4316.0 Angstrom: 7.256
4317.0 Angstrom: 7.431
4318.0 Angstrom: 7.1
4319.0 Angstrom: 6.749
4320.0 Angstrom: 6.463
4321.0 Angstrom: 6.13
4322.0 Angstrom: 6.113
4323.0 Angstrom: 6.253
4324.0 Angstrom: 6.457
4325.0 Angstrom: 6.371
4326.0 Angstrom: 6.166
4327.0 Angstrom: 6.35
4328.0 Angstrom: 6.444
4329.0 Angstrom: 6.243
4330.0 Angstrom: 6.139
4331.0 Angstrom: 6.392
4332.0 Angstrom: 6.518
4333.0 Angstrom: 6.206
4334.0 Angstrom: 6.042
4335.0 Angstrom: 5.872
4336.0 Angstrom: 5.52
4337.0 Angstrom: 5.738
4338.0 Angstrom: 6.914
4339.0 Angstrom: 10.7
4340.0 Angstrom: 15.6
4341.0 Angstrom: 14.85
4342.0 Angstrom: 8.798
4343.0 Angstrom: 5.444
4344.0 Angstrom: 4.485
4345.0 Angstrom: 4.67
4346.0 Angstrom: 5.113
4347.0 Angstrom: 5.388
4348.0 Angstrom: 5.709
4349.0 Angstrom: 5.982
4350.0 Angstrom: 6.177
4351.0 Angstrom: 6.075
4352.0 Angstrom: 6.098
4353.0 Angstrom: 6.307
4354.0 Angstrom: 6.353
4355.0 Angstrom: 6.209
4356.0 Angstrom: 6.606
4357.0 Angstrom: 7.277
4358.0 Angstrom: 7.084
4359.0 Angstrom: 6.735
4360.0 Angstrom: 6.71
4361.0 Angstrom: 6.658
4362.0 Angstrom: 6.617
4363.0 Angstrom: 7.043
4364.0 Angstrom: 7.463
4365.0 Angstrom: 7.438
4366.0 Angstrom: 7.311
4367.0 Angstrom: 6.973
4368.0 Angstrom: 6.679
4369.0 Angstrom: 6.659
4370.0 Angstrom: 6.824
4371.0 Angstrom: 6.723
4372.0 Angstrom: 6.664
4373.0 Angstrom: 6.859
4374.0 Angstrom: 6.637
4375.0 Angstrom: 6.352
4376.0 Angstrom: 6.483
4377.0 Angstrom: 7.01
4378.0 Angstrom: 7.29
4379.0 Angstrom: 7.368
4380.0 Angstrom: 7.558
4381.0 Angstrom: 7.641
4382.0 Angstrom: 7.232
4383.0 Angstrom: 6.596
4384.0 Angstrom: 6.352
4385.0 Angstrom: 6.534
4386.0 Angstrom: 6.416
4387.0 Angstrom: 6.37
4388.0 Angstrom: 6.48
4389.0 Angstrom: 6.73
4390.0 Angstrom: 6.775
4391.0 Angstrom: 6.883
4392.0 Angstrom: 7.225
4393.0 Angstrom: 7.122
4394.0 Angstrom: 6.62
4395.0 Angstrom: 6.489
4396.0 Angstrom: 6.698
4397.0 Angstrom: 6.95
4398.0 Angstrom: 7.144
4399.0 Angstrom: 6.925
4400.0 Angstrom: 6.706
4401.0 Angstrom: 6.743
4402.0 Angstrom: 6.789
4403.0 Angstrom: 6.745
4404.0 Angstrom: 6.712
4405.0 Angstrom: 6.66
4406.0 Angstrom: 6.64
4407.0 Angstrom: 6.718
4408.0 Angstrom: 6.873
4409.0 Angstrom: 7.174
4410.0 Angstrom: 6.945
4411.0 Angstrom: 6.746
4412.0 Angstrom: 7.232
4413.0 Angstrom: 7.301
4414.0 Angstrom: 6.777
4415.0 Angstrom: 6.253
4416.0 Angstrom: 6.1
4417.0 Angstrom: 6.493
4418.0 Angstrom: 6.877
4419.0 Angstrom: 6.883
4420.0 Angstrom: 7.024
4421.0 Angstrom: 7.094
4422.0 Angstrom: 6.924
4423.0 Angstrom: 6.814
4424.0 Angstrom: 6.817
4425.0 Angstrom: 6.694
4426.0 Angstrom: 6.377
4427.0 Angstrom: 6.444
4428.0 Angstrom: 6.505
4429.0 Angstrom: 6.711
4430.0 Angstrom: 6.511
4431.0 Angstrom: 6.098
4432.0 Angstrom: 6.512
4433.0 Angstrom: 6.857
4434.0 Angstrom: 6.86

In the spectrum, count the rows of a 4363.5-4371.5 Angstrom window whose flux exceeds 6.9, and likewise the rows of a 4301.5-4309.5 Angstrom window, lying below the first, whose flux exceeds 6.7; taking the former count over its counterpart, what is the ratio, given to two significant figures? 2.0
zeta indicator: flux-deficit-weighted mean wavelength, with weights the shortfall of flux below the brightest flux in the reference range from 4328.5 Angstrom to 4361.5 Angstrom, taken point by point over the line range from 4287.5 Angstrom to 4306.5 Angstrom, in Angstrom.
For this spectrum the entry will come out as 4297.1 Angstrom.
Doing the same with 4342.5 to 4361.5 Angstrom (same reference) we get 4351.6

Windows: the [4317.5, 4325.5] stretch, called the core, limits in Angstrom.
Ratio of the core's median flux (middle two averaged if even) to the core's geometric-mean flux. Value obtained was 0.99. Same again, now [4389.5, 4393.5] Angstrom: 1.00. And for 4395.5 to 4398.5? 1.00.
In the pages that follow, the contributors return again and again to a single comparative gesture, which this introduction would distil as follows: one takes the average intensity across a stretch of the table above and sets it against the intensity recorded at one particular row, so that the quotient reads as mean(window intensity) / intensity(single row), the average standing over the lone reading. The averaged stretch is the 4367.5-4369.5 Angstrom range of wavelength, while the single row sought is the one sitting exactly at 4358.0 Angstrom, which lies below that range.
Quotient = 0.94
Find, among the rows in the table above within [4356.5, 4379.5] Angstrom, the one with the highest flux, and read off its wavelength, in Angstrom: 4364.0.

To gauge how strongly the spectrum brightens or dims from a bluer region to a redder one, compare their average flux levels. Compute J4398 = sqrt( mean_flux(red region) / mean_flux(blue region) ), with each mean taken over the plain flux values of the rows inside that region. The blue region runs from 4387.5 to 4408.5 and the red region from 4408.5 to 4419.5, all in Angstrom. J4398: 1.00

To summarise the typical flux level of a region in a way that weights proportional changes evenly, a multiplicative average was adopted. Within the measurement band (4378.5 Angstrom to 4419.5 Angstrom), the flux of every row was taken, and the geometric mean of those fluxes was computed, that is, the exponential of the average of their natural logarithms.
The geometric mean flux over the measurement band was 6.8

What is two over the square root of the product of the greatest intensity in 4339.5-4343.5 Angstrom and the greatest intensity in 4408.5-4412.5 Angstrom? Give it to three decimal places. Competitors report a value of 0.188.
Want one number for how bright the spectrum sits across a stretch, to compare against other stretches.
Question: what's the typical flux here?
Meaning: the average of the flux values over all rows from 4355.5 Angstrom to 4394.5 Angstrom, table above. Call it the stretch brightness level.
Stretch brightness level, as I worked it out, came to 6.9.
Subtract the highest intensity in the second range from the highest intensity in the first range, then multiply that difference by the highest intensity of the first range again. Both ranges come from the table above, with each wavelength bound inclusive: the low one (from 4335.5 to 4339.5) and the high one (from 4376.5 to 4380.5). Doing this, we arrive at 34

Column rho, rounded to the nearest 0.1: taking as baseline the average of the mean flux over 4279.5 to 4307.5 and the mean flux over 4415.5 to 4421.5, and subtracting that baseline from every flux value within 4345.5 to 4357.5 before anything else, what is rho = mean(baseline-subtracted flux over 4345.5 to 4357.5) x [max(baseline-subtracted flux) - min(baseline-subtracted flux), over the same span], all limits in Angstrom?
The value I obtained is -1.5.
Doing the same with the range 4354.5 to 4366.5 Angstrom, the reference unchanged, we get 0.2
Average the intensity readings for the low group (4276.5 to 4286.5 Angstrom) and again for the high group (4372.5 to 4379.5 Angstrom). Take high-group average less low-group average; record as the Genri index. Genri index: -0.4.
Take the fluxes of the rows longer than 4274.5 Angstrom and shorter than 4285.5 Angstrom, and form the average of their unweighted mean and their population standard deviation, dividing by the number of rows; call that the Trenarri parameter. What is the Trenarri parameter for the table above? 3.67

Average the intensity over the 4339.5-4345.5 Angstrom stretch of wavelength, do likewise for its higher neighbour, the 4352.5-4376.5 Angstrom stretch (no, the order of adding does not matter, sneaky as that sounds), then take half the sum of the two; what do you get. 7.88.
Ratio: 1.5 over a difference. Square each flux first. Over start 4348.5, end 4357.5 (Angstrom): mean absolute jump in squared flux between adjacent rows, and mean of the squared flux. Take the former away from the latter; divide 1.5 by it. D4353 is 0.0400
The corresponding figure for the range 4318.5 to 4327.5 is 0.0396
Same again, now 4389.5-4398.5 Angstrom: 0.0339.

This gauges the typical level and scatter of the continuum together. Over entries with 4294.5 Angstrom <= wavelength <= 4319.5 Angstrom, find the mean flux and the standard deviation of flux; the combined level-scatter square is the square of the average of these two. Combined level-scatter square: 12.6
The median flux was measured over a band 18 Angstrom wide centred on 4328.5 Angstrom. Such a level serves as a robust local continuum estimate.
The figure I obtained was 6.22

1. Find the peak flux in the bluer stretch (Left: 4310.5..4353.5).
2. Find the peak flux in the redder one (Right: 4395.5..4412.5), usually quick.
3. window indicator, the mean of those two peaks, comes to 11.42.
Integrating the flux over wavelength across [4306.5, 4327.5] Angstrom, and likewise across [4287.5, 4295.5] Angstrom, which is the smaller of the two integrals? 55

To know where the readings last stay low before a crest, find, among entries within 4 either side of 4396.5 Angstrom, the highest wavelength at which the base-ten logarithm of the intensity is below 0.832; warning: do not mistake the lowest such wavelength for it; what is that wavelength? 4400.0 Angstrom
